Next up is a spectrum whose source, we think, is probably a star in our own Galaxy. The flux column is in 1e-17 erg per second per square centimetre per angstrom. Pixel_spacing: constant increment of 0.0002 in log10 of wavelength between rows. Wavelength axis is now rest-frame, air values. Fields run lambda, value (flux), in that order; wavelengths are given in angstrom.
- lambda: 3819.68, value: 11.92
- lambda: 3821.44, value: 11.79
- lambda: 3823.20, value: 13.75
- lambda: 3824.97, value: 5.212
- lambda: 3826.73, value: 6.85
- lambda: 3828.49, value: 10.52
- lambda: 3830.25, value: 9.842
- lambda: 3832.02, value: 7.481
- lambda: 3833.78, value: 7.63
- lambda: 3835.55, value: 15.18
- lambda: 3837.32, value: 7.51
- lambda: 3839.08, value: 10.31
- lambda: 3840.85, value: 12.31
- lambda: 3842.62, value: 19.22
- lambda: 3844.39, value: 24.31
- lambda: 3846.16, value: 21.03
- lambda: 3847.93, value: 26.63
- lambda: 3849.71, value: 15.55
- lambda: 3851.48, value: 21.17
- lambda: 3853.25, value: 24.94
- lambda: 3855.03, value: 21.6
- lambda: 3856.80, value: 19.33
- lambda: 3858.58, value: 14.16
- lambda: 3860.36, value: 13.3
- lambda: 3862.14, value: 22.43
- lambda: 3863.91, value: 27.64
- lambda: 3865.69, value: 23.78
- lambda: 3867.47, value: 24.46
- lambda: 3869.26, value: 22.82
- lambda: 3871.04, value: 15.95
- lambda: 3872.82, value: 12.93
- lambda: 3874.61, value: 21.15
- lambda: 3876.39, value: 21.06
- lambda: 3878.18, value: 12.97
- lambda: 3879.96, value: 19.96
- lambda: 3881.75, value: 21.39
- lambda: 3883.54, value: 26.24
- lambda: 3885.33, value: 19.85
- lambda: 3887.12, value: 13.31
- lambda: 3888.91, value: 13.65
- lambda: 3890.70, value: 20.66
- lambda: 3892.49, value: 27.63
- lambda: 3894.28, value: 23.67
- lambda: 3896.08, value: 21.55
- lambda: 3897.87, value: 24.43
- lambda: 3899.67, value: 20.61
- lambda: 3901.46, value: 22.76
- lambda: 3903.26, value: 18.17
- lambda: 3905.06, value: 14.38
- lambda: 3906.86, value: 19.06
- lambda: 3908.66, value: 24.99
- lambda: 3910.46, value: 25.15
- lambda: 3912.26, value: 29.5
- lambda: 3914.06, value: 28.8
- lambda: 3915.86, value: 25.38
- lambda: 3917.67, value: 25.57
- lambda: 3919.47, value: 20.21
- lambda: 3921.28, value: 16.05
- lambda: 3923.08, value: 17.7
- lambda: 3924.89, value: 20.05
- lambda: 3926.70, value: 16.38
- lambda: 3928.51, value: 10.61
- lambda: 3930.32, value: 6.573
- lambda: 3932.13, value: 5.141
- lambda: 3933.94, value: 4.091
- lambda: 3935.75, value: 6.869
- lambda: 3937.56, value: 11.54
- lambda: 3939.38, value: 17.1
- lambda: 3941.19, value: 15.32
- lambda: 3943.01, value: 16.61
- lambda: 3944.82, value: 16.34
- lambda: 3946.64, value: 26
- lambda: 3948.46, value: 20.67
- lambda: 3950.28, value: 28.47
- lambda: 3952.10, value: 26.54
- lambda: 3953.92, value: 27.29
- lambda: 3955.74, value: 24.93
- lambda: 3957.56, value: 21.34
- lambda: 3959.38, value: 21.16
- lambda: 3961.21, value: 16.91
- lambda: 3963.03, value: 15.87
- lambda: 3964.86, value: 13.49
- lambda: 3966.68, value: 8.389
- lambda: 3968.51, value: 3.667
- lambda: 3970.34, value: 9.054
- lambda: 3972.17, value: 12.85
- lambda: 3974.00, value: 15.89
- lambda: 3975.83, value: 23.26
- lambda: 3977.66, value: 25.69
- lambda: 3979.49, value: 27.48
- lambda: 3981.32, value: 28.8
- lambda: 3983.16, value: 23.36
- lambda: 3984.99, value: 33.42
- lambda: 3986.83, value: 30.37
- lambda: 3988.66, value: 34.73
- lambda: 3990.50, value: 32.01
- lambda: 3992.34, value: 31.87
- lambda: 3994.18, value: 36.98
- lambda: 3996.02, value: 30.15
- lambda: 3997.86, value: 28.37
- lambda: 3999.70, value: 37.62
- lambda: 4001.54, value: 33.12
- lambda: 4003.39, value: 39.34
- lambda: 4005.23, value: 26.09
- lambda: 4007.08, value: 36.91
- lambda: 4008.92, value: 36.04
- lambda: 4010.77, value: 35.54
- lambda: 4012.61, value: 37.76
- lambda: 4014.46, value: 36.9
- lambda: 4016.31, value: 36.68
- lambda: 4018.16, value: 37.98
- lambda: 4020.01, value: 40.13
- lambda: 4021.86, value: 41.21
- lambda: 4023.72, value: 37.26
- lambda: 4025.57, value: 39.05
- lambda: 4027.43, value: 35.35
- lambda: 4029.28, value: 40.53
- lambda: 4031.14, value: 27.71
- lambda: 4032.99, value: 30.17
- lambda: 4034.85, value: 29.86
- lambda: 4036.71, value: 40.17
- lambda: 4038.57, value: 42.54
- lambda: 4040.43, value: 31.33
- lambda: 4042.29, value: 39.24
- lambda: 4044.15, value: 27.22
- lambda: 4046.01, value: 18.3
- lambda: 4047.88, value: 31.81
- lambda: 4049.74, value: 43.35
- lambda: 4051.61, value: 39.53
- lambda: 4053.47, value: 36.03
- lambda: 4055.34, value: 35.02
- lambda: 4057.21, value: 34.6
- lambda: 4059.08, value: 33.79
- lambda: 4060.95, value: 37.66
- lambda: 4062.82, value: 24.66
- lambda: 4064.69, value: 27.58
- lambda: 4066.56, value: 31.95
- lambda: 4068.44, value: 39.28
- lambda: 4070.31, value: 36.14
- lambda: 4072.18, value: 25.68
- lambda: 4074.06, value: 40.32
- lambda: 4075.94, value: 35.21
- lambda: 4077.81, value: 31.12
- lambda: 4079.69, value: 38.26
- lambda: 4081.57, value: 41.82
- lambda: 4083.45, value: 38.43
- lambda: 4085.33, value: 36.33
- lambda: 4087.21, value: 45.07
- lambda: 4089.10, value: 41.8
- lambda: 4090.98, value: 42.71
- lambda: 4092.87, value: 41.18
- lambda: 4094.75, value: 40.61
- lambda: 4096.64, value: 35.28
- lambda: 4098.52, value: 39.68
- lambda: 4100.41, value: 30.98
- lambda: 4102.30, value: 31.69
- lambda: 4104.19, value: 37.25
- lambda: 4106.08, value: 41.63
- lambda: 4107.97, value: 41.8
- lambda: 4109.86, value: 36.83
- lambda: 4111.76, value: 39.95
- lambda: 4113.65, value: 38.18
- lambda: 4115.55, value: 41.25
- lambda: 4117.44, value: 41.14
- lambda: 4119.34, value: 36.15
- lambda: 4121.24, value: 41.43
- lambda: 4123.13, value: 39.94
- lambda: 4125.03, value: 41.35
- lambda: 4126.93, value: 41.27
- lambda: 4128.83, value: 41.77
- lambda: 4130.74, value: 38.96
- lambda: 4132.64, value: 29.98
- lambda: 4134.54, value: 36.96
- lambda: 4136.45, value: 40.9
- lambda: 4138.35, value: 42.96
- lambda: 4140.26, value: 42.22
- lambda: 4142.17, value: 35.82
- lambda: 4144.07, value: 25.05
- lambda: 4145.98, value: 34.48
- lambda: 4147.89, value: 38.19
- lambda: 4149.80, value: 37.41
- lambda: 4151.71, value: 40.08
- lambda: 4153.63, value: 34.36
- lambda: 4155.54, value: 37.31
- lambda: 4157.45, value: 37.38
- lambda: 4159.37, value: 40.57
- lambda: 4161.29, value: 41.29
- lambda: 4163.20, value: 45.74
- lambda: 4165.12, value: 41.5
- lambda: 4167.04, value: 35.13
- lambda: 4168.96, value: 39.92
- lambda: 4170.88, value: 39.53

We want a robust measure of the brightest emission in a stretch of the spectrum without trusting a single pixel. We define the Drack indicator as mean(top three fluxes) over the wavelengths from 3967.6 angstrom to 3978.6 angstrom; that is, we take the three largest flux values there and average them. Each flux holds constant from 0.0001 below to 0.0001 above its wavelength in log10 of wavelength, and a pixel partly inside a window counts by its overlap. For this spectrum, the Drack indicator 22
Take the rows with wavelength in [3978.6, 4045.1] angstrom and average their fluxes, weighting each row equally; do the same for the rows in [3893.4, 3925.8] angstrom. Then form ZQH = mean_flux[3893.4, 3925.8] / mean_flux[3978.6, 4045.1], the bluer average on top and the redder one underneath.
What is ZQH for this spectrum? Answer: 0.65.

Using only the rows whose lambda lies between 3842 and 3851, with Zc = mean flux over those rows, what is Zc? 21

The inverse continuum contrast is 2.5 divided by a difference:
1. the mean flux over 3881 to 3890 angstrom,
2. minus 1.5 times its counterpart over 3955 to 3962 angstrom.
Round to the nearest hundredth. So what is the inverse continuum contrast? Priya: -0.20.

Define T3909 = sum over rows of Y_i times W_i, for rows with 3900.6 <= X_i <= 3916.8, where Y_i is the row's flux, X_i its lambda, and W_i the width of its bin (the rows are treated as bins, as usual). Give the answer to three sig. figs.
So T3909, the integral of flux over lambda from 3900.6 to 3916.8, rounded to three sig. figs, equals 375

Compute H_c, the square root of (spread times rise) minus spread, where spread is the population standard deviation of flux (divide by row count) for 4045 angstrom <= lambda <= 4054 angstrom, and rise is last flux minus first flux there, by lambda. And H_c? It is 3.7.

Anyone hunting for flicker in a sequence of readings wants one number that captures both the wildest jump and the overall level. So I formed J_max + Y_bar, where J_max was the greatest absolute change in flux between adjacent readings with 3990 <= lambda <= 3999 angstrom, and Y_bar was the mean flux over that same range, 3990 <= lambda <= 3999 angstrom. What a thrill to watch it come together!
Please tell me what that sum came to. 39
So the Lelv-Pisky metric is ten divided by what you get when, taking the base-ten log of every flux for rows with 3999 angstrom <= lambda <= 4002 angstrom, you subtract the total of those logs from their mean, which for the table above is -6.5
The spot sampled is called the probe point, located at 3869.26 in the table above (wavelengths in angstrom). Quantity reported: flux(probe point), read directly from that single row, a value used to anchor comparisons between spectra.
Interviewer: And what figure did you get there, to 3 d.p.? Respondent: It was 22.820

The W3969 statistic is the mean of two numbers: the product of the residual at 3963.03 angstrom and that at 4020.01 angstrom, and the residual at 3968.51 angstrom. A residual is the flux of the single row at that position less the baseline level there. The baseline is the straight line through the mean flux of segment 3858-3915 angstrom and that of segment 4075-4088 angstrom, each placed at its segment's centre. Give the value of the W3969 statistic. -56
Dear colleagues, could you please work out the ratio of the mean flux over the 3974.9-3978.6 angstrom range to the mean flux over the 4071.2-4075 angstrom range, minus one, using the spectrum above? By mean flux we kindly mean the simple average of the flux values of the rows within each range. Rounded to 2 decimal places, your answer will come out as -0.26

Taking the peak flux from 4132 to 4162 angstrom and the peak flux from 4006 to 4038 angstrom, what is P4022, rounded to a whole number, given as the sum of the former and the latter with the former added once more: 127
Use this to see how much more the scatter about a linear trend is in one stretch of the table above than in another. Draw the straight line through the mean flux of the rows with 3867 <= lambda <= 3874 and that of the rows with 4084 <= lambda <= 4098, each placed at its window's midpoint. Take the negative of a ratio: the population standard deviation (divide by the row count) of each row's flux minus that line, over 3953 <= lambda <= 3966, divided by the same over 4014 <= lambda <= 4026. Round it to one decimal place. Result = -3.4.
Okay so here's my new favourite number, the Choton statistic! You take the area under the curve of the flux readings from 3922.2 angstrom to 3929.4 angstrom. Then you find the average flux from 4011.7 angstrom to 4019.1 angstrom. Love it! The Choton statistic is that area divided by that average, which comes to 3.1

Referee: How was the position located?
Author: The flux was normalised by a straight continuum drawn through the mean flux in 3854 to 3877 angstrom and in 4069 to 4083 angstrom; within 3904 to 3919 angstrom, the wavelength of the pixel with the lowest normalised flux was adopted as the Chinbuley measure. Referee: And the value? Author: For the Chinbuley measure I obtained 3905.06 angstrom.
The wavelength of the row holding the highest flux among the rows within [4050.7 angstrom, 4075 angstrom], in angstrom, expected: 4074.06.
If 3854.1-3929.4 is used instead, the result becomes 3912.26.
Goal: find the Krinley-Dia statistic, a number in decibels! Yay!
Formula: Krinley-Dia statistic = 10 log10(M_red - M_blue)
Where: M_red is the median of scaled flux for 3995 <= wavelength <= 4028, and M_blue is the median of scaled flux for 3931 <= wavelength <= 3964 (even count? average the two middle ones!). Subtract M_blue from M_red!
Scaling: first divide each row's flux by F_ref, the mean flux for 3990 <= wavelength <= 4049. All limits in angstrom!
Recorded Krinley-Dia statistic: -2.4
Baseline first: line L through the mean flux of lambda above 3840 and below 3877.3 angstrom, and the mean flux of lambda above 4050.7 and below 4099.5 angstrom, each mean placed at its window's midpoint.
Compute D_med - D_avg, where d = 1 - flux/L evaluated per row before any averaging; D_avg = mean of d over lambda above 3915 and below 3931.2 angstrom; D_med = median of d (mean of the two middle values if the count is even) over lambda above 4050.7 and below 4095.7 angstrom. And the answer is -0.33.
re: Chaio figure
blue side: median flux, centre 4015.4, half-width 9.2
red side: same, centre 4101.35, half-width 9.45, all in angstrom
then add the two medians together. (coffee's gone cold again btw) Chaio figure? 76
